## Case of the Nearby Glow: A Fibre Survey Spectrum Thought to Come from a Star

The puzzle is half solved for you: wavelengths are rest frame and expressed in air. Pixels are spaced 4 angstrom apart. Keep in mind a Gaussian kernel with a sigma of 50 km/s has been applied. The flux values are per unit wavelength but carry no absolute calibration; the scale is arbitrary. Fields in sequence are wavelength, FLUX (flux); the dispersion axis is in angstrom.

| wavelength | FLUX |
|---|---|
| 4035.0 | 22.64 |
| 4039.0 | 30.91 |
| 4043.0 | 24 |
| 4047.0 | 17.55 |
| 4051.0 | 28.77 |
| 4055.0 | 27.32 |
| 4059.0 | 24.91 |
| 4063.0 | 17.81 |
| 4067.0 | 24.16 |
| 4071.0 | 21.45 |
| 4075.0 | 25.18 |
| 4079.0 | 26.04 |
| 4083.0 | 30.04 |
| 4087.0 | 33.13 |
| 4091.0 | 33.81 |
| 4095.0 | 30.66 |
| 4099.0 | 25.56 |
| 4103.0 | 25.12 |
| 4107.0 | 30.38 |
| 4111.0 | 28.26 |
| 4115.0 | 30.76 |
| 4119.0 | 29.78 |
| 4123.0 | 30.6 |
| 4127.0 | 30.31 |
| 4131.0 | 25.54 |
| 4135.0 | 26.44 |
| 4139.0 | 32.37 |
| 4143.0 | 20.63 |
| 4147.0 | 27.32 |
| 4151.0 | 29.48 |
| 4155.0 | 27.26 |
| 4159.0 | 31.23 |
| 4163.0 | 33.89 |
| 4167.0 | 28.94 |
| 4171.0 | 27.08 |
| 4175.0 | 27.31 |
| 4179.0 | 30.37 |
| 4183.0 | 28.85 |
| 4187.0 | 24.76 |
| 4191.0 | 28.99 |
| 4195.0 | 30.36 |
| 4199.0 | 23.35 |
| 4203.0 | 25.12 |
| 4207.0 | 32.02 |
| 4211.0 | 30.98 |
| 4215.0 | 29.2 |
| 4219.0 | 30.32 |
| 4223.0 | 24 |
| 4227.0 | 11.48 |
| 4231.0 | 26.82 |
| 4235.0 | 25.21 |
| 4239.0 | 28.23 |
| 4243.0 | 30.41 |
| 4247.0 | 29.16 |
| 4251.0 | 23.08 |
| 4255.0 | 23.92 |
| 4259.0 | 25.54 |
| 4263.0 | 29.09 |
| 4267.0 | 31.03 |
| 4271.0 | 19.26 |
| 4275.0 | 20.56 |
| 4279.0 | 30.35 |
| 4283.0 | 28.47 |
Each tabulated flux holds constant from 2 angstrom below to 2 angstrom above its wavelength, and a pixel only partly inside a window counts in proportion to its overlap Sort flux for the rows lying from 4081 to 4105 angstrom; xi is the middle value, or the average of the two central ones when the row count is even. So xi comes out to 30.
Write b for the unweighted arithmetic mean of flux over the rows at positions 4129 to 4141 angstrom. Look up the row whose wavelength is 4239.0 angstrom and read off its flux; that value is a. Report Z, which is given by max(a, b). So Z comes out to 28.2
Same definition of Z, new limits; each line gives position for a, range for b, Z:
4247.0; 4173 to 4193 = 29.2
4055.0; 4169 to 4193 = 27.9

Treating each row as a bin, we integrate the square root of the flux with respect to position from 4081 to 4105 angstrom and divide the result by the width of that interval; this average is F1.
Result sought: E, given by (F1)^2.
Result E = 29.6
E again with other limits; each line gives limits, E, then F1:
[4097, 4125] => 28.6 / 5.35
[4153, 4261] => 27.1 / 5.21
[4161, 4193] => 28.7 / 5.36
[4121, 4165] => 28.5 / 5.34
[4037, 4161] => 27.2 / 5.21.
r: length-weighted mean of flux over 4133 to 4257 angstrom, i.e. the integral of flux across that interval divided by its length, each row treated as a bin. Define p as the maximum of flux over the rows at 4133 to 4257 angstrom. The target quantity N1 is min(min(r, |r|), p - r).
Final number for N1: 6.52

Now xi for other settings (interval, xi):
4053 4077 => 25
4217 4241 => 26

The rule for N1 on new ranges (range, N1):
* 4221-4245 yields 6.05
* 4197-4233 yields 6.10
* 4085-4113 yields 4.25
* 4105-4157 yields 3.98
